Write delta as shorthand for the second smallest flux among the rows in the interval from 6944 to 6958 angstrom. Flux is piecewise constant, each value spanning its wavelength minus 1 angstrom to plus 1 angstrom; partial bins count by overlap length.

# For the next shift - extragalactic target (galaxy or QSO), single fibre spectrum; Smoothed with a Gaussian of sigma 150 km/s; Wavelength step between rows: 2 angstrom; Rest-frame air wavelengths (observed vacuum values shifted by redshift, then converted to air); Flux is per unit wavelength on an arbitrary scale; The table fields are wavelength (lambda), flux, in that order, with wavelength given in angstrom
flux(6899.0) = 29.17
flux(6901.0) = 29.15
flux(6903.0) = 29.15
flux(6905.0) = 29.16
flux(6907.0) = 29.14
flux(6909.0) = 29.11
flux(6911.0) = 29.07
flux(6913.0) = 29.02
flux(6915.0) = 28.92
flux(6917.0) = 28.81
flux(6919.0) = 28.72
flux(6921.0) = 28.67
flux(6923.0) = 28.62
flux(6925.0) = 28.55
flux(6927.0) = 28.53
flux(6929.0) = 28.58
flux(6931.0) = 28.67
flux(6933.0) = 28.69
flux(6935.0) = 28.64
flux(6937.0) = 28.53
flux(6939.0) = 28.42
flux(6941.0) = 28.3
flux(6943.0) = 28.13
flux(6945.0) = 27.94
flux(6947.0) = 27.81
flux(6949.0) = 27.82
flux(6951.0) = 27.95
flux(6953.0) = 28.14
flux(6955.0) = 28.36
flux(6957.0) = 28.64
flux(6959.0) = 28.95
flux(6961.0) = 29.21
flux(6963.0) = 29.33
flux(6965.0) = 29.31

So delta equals 27.82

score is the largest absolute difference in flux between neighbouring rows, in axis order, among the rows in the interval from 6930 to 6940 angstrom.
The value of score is 0.11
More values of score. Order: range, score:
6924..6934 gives 0.09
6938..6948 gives 0.19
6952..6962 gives 0.31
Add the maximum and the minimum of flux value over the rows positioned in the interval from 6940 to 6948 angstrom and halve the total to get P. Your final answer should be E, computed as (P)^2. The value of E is 787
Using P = 28.1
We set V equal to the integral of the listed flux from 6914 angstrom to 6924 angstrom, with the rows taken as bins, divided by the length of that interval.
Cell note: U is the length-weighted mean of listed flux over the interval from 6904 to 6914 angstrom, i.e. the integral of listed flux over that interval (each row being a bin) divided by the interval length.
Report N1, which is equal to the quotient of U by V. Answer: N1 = 1.01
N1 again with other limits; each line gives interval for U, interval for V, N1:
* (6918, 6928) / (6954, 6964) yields 0.99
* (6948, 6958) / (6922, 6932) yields 0.99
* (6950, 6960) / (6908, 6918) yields 0.98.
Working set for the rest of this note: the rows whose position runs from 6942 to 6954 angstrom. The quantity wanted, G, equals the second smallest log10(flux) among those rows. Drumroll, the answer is 1.44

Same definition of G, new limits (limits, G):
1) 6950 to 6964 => 1.45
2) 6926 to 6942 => 1.45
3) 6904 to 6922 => 1.46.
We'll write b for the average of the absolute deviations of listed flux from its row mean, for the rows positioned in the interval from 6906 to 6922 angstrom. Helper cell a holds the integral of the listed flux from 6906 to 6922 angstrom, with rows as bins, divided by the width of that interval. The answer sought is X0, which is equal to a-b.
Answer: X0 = 28.8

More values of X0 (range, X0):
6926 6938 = 28.5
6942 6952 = 27.8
